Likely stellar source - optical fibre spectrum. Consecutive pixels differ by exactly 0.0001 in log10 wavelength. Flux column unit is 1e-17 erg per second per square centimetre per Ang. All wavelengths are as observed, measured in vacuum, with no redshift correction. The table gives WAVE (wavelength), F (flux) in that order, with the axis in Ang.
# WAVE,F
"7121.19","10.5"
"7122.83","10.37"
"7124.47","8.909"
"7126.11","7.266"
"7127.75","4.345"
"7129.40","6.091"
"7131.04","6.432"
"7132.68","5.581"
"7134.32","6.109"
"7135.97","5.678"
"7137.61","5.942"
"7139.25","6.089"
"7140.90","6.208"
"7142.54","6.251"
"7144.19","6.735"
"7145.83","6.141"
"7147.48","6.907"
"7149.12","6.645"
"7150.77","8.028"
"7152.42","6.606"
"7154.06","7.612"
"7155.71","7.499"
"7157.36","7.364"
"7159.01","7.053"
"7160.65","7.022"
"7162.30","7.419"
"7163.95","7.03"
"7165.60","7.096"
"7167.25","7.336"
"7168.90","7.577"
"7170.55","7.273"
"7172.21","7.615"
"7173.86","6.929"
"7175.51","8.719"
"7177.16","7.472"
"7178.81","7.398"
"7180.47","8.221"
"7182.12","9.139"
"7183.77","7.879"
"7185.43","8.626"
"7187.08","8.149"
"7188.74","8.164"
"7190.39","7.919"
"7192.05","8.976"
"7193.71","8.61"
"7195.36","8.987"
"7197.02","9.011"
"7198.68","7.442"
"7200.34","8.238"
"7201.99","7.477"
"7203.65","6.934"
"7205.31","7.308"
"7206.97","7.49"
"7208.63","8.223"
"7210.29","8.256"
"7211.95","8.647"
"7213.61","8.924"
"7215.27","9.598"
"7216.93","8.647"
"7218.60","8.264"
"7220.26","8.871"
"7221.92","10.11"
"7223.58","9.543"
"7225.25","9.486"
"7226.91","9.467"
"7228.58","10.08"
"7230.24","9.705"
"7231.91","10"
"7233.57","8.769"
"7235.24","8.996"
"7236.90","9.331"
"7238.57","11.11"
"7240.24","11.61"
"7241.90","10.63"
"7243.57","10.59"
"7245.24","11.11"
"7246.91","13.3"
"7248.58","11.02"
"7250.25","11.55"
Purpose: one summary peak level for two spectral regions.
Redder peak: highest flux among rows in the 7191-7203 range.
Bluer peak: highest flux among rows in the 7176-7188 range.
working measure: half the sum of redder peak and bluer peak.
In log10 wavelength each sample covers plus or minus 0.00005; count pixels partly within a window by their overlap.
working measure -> 9.1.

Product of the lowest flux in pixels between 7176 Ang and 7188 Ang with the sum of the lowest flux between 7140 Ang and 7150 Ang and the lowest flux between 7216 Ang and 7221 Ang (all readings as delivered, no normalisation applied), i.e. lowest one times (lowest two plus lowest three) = 107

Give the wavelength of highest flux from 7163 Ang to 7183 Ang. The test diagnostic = 7182.12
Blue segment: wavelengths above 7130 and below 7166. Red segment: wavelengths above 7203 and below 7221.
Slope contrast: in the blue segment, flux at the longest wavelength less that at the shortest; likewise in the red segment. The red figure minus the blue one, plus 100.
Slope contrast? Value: 101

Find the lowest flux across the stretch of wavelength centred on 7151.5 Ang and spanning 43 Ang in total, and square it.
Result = 31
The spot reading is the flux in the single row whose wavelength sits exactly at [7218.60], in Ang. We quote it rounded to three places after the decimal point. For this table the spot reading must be 8.264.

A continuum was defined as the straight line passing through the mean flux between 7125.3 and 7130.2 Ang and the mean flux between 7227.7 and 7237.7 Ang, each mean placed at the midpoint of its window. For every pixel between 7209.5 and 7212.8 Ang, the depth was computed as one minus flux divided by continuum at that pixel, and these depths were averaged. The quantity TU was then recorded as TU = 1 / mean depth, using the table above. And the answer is 30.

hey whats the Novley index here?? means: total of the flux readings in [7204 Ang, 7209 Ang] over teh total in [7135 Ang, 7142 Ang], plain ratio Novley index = 1.0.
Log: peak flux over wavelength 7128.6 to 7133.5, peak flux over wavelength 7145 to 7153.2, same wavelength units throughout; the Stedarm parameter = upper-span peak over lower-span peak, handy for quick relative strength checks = 1.25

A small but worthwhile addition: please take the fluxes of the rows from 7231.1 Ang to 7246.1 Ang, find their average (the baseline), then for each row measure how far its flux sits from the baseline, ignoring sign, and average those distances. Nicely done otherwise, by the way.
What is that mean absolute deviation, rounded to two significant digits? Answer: 0.86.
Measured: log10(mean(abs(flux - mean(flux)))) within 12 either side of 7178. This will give -0.281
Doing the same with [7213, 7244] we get -0.167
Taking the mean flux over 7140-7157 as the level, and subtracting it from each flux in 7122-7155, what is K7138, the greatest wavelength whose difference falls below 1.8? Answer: 7154.06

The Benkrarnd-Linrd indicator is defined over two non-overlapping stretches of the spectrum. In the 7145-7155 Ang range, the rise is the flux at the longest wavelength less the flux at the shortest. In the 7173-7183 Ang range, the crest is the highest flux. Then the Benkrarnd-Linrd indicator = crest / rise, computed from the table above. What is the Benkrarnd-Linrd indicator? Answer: 6.2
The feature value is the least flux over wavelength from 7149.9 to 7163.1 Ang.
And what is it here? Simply 6.606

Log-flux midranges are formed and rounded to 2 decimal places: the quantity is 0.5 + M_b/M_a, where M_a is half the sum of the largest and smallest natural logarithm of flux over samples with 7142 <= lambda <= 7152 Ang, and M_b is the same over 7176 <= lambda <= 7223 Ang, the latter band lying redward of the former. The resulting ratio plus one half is 1.59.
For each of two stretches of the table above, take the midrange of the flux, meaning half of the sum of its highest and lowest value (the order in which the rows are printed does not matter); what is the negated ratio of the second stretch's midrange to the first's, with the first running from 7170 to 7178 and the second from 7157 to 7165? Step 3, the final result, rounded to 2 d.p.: -0.92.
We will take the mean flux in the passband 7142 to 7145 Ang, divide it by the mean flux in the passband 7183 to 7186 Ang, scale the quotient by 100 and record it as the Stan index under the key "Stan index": 79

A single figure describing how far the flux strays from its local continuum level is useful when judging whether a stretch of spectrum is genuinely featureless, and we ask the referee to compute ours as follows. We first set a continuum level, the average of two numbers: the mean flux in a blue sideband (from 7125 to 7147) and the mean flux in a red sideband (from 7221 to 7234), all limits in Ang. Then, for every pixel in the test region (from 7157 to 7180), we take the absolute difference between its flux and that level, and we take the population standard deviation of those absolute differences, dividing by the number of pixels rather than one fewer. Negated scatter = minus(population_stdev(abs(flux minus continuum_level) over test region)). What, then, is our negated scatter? -0.22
